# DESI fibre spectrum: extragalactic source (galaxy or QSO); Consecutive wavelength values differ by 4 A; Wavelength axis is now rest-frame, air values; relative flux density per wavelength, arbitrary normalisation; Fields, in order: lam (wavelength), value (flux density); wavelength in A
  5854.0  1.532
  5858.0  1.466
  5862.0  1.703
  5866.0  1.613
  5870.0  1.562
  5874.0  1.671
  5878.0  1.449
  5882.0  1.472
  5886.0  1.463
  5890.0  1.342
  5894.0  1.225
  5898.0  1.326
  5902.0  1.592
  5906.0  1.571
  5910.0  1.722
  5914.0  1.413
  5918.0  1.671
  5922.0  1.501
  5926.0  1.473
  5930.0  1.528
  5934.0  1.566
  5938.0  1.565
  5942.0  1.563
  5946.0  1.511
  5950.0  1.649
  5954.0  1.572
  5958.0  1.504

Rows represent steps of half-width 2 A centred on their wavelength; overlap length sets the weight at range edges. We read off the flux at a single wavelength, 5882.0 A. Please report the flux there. 1.472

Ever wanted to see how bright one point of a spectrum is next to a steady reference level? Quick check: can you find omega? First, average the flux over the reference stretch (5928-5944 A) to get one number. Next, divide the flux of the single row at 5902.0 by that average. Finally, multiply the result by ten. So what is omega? 10.2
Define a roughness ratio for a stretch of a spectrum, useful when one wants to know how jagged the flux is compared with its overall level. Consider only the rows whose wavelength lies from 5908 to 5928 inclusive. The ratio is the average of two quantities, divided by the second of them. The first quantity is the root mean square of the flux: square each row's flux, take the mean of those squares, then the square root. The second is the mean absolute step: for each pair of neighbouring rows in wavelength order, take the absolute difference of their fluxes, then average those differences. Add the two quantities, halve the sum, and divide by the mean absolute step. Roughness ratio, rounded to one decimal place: 4.6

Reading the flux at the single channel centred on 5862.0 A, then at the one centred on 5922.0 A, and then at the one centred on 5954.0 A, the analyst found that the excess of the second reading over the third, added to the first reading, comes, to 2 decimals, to 1.63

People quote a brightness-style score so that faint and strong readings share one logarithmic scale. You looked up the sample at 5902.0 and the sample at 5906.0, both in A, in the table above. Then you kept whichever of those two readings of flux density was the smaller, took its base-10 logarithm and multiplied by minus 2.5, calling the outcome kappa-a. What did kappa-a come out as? -0.490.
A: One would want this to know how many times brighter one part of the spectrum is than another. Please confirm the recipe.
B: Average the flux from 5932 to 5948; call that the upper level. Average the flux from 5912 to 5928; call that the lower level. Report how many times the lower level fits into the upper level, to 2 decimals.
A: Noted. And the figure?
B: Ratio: 1.02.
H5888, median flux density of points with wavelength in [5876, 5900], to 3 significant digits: 1.40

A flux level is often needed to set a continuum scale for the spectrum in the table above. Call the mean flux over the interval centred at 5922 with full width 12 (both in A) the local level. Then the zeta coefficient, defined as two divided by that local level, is 1.292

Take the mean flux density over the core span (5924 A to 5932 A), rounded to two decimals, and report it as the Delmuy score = 1.50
